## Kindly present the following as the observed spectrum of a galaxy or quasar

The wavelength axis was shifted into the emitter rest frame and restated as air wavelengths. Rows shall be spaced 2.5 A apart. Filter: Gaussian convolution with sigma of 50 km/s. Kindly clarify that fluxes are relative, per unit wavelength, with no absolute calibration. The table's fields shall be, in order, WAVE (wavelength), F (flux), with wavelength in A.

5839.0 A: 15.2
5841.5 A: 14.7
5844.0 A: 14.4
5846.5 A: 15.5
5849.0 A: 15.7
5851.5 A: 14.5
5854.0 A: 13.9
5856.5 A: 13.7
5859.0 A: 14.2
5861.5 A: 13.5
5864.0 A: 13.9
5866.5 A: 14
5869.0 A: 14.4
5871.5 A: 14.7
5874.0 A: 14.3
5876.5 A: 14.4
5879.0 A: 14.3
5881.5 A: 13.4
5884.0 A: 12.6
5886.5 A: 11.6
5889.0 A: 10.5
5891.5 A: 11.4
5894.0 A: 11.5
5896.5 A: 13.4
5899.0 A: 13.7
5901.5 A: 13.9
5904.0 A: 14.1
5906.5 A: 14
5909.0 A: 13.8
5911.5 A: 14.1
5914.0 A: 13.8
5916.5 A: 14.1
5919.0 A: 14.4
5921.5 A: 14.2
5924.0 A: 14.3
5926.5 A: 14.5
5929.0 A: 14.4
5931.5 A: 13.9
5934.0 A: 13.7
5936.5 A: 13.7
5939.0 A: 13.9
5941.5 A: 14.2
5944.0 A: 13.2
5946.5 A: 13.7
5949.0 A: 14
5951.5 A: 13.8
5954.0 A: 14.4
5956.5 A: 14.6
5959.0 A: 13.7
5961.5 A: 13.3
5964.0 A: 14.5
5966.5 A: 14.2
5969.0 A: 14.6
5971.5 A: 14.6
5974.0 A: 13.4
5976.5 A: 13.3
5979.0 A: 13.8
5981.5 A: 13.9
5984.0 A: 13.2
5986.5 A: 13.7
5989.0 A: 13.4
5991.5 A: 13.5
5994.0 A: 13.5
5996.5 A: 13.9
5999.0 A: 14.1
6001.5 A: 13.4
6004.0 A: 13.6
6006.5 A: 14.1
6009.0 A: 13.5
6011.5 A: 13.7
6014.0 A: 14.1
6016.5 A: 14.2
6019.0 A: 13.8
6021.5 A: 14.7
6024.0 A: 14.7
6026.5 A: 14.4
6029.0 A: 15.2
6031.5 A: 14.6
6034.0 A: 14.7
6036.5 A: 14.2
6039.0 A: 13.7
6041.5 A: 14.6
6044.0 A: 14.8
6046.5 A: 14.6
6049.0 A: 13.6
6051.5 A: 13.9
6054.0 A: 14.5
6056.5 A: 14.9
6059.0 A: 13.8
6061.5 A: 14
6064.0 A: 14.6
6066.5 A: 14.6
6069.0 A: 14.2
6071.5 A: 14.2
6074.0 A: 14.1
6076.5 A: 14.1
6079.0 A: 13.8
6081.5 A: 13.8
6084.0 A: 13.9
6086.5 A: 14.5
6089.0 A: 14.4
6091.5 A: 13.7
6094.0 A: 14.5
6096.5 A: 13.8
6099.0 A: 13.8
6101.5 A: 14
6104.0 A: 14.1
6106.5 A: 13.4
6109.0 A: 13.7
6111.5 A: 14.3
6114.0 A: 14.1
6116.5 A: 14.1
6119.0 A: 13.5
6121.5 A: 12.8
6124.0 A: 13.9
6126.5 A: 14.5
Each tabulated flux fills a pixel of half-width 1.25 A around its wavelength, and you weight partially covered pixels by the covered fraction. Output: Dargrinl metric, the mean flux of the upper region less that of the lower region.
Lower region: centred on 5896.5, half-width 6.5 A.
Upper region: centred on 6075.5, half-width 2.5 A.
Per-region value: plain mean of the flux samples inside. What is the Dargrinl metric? 1.3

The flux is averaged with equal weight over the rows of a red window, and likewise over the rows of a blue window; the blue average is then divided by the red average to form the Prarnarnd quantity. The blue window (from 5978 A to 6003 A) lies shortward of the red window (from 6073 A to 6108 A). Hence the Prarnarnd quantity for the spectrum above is 0.97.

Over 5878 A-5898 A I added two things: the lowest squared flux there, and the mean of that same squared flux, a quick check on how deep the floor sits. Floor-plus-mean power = 264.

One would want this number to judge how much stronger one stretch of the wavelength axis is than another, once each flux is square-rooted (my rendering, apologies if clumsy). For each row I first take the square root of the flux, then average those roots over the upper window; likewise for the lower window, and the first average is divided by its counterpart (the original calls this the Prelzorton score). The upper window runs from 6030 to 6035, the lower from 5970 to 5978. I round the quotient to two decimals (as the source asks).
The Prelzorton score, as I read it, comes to 1.03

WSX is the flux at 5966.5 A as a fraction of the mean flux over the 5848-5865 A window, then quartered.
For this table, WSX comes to 0.250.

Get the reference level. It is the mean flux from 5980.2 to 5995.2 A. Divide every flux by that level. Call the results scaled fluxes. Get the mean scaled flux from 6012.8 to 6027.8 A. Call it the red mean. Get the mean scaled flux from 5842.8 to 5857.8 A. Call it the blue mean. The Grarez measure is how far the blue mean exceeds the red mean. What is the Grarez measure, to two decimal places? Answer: 0.02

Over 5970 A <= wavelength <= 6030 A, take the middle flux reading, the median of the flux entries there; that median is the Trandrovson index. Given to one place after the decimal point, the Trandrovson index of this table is 13.8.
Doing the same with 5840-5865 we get 14.3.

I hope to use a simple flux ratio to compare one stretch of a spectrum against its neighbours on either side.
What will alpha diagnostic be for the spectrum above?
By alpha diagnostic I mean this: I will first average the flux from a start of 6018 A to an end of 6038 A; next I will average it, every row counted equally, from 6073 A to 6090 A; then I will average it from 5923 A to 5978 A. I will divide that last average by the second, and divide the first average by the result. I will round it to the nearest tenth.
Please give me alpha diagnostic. 14.6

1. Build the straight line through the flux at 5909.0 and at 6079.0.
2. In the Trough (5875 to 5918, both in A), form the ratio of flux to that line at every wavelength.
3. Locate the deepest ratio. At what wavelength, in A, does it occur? 5889.0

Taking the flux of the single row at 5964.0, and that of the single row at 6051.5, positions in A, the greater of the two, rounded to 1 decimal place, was 14.5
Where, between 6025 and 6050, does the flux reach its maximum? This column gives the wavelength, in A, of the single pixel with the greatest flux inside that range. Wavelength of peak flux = 6029.0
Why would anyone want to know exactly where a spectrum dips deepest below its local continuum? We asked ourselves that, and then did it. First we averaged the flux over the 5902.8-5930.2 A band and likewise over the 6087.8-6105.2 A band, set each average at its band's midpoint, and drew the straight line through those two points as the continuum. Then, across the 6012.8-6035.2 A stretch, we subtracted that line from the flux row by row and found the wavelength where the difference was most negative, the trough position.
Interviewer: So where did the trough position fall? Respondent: 6019.0 A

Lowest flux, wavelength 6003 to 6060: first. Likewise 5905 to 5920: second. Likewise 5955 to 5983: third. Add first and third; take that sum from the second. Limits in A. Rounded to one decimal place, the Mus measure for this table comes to -13.0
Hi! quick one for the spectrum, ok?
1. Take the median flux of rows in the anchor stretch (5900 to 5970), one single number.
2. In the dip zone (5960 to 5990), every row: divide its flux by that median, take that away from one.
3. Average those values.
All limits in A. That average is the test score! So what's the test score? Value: 0.016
